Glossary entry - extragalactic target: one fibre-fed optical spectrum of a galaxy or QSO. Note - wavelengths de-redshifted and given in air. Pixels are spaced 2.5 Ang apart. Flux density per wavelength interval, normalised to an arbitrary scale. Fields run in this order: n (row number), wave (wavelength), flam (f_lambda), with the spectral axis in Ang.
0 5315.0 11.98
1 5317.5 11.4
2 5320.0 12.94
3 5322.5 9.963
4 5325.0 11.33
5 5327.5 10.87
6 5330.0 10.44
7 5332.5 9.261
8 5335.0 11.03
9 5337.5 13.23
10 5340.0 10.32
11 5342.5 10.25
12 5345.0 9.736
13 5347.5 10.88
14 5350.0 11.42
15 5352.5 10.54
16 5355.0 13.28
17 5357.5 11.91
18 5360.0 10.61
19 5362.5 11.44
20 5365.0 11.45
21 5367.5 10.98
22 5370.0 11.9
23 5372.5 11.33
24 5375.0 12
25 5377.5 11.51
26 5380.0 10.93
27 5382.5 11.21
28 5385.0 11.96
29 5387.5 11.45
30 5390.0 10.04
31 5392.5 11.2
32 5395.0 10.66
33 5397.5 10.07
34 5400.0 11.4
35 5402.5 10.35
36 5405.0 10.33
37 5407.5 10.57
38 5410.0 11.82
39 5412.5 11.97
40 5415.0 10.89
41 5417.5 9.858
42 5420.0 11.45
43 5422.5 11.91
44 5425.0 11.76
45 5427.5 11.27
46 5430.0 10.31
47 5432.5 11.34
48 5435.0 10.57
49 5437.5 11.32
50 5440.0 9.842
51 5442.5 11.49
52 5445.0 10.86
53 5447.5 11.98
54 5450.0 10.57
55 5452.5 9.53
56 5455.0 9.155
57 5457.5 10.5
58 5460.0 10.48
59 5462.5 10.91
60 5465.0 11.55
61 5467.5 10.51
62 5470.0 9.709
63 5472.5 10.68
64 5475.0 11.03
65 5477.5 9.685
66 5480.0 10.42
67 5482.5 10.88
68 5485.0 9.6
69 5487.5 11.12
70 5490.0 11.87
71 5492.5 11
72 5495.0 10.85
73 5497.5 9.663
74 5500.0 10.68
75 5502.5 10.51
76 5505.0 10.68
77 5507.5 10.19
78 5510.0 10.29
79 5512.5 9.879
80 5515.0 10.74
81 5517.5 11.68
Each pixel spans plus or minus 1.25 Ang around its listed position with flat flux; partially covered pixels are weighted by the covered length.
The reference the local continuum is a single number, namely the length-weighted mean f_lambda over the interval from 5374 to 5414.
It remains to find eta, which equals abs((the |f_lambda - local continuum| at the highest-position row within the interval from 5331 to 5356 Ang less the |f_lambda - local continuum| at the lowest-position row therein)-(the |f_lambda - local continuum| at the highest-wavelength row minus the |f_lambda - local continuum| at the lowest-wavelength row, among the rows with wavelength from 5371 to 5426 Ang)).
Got 0.1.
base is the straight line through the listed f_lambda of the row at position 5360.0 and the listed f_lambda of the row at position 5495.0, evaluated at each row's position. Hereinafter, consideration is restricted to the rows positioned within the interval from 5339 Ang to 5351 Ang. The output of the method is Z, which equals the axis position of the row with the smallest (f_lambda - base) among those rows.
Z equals 5345.0 Ang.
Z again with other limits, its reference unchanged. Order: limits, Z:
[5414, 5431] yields 5417.5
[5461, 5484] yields 5477.5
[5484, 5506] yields 5485.0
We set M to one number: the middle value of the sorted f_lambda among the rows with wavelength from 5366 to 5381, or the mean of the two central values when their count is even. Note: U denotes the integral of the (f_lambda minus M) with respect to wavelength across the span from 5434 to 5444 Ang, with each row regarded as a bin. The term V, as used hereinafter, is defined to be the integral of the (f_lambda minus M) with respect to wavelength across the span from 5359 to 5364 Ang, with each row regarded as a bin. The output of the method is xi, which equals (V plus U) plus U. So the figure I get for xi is -14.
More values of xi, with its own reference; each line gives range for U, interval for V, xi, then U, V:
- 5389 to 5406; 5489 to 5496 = -30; -14.1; -1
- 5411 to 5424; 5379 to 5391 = -8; -2.4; -3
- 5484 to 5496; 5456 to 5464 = -19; -6.1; -6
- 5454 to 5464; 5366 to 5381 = -22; -11.0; 0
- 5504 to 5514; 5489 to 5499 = -29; -11.6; -6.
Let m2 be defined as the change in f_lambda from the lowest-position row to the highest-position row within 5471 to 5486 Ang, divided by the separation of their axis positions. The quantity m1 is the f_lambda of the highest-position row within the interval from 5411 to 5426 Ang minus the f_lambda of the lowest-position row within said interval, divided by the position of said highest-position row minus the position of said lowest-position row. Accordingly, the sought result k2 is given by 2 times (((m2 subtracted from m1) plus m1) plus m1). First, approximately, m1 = -0.02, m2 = -0.09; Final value 0.1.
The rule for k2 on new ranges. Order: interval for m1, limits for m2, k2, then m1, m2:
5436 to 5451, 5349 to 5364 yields -0.4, -0.06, 0.00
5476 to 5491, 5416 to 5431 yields 1.0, 0.17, 0.04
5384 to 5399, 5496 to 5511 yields -1.0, -0.15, 0.05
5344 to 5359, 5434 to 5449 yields 0.8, 0.17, 0.11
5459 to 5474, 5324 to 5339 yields -0.2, 0.02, 0.15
